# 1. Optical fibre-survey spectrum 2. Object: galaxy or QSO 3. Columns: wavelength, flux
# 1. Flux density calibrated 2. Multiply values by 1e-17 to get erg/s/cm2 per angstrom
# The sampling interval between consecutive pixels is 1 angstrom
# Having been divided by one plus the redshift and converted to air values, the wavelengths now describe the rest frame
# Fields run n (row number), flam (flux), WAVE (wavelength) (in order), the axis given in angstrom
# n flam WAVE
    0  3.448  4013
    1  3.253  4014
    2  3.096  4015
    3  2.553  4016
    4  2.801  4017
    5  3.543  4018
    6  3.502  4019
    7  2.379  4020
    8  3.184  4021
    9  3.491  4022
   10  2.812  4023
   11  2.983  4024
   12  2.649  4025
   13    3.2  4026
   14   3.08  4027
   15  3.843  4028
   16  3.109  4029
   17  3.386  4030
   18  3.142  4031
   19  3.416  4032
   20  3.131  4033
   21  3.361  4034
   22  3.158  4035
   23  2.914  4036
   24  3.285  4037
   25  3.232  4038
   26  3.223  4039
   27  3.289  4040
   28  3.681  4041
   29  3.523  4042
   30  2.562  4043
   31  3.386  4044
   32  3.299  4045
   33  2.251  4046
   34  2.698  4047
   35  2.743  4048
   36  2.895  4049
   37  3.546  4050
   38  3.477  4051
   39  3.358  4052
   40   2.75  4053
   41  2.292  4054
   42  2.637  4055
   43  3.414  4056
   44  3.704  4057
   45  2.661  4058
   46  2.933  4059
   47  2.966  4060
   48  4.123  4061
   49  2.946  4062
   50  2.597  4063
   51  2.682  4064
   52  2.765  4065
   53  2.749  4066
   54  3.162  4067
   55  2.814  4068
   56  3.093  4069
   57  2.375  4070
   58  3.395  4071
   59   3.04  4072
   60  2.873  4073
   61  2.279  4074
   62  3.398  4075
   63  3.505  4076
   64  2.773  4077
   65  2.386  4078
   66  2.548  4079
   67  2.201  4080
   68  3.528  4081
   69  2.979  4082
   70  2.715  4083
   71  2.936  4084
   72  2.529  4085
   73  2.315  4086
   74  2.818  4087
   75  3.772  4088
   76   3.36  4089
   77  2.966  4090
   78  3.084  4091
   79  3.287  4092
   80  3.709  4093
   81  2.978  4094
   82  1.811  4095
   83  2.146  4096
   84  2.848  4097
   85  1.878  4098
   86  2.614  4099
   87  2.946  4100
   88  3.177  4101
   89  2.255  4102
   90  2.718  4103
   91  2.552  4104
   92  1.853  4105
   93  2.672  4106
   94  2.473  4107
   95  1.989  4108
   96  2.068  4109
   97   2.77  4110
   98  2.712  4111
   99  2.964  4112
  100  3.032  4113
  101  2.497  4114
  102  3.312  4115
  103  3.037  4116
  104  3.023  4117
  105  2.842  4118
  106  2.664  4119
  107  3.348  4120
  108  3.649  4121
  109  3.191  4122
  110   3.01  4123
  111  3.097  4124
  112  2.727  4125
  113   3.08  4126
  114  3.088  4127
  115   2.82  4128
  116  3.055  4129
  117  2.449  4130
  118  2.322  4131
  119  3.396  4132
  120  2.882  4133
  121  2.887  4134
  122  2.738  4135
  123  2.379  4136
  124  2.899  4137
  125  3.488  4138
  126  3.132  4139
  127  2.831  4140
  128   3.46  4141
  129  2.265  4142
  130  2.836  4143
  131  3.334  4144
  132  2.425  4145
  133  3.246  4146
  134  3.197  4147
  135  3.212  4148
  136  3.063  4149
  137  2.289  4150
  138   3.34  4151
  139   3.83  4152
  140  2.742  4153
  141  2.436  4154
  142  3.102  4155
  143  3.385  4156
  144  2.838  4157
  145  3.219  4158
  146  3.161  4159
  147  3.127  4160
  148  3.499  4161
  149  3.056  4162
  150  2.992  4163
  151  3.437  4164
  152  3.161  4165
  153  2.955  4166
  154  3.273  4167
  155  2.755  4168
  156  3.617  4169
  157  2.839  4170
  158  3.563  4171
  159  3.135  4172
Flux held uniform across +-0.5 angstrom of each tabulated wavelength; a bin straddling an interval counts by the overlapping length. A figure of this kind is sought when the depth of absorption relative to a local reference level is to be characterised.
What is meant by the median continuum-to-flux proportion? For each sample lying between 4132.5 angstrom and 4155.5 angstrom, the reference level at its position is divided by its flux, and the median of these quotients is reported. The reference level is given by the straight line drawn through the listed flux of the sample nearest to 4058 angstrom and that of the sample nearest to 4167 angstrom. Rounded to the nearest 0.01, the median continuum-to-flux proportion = 1.07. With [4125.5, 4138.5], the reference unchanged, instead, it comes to 1.07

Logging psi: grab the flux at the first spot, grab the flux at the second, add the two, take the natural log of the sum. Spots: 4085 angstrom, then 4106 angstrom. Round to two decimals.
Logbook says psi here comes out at 1.65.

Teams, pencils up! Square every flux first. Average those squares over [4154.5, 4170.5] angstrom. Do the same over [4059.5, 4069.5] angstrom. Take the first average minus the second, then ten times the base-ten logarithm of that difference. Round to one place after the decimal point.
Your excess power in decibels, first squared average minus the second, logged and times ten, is -0.6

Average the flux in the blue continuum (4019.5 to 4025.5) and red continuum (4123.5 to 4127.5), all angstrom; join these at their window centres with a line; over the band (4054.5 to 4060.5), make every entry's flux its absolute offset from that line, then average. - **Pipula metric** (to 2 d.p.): 0.31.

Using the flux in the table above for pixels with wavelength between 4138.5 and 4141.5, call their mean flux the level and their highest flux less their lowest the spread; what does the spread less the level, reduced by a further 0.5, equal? -3.01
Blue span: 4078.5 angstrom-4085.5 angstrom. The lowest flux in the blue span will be 2.201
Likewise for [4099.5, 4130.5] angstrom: 1.853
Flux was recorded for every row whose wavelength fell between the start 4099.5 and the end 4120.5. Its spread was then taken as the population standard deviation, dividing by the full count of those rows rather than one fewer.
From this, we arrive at 0.40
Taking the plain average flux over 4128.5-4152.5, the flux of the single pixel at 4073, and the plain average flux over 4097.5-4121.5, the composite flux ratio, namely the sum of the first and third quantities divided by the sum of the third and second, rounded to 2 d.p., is 1.01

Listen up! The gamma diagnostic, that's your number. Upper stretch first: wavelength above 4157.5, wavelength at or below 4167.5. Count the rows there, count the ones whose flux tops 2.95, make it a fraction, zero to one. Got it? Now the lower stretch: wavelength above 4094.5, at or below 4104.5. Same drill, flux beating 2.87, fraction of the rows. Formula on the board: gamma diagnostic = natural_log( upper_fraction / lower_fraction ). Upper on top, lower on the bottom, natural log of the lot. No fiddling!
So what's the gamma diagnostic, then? 1.6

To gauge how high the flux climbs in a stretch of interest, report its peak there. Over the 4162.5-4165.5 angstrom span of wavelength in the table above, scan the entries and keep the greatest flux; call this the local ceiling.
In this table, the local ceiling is 3.437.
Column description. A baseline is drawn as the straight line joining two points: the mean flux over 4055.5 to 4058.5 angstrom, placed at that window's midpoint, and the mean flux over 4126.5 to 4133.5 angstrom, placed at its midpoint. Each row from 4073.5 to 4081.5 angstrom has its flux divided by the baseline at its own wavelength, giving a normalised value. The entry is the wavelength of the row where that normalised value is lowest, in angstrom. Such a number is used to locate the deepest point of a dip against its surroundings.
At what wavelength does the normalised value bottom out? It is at 4080 angstrom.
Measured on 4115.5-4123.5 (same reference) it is 4119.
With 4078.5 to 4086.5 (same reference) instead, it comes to 4080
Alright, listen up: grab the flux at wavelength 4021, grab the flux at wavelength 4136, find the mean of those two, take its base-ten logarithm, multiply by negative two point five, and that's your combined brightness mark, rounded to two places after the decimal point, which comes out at -1.11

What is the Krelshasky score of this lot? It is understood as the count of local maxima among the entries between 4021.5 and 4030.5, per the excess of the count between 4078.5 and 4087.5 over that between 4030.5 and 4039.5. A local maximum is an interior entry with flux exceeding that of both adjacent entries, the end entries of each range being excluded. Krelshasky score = -3.0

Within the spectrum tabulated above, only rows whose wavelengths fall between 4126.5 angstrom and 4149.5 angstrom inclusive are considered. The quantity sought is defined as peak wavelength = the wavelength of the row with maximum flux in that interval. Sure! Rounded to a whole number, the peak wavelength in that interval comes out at 4138 angstrom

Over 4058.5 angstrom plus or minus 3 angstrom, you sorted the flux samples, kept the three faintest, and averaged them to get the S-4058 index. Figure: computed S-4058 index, 2.9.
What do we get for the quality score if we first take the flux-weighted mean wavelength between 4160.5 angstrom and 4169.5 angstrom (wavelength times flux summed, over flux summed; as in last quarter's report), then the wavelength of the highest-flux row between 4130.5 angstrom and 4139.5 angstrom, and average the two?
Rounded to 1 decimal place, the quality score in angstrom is 4151.5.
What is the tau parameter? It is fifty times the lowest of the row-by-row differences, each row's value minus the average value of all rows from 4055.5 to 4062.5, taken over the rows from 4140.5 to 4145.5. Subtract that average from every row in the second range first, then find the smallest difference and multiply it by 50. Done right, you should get -49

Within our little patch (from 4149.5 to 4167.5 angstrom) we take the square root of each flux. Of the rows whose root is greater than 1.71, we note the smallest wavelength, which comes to 4151 angstrom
